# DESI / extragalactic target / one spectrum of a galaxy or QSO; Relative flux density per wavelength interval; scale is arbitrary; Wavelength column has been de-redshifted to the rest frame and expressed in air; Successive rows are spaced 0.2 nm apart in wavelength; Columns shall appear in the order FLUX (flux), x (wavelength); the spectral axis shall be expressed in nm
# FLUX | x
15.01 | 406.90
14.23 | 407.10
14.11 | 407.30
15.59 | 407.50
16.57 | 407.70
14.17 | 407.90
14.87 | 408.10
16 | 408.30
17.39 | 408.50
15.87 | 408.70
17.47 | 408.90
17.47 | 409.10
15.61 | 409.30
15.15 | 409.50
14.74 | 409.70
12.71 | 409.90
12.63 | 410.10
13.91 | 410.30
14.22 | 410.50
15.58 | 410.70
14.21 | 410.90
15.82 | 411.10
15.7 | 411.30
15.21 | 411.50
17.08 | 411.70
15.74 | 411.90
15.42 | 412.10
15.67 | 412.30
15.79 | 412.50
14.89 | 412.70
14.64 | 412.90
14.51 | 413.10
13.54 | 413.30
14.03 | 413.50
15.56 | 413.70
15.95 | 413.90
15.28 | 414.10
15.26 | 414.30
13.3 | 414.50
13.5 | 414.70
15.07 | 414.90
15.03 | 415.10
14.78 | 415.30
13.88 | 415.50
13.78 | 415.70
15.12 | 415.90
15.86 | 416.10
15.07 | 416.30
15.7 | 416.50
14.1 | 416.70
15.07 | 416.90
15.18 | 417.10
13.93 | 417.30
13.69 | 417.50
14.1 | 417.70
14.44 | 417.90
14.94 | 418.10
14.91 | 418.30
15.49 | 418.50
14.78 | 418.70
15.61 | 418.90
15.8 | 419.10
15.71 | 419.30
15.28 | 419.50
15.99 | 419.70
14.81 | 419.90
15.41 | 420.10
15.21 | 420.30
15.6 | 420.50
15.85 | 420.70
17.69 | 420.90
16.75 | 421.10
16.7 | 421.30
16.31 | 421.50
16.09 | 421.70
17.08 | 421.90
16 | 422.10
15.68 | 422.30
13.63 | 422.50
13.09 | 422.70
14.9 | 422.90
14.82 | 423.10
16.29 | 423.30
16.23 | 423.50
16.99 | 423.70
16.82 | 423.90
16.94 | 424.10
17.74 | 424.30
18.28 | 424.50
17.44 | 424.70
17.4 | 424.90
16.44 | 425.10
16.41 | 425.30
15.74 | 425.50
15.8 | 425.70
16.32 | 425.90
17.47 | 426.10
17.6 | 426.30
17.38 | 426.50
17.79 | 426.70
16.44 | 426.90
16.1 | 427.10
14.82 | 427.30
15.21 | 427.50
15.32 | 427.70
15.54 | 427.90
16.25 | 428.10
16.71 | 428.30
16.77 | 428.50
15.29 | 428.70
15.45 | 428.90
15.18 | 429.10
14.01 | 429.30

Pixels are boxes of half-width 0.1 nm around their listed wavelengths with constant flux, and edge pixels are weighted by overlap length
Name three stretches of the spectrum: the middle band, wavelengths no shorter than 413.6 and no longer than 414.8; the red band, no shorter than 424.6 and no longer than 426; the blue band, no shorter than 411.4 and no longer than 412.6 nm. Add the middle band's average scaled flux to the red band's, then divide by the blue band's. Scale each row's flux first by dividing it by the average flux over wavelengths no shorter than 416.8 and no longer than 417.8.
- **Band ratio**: 1.98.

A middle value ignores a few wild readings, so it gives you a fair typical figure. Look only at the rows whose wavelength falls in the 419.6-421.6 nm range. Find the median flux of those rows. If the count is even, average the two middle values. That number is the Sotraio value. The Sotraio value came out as 15.9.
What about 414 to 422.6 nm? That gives 15.2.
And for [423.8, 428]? 16.4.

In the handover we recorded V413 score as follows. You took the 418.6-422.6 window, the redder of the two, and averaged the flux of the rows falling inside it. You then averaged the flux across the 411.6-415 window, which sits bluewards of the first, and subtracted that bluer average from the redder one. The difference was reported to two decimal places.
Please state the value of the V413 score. 0.79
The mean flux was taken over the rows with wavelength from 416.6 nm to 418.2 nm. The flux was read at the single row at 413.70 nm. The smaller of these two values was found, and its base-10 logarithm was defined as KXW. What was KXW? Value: 1.16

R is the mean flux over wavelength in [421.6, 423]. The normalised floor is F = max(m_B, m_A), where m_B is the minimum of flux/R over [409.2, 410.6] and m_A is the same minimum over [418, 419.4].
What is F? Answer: 0.97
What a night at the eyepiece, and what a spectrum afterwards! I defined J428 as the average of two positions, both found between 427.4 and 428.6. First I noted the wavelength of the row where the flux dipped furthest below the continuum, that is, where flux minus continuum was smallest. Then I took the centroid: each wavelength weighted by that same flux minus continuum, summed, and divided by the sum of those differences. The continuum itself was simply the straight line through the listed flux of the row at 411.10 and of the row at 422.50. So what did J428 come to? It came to 427.78 nm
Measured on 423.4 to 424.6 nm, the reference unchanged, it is 423.78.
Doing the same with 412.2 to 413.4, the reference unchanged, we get 413.22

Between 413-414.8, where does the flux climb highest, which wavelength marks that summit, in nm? 413.90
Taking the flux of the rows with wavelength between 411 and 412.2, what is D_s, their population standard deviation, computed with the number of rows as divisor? 0.60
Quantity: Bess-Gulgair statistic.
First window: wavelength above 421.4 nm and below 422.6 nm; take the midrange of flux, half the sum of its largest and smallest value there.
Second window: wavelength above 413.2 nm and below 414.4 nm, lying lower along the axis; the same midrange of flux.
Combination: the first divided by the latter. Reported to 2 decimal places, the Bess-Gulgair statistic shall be 1.04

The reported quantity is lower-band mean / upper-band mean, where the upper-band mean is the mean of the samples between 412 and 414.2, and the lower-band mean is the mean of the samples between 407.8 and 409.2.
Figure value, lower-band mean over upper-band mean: 1.08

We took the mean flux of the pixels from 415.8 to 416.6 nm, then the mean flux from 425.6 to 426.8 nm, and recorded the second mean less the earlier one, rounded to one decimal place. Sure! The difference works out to 1.6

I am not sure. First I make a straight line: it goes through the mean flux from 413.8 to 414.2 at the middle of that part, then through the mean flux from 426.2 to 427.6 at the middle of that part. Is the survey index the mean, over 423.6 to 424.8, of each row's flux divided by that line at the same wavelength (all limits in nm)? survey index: 1.07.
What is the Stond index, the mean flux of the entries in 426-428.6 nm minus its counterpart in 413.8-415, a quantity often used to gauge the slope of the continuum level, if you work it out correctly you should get 1.7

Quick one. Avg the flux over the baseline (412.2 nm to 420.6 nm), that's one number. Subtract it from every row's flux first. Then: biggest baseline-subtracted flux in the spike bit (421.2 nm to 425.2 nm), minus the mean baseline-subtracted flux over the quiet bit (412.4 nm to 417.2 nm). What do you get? 3.5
